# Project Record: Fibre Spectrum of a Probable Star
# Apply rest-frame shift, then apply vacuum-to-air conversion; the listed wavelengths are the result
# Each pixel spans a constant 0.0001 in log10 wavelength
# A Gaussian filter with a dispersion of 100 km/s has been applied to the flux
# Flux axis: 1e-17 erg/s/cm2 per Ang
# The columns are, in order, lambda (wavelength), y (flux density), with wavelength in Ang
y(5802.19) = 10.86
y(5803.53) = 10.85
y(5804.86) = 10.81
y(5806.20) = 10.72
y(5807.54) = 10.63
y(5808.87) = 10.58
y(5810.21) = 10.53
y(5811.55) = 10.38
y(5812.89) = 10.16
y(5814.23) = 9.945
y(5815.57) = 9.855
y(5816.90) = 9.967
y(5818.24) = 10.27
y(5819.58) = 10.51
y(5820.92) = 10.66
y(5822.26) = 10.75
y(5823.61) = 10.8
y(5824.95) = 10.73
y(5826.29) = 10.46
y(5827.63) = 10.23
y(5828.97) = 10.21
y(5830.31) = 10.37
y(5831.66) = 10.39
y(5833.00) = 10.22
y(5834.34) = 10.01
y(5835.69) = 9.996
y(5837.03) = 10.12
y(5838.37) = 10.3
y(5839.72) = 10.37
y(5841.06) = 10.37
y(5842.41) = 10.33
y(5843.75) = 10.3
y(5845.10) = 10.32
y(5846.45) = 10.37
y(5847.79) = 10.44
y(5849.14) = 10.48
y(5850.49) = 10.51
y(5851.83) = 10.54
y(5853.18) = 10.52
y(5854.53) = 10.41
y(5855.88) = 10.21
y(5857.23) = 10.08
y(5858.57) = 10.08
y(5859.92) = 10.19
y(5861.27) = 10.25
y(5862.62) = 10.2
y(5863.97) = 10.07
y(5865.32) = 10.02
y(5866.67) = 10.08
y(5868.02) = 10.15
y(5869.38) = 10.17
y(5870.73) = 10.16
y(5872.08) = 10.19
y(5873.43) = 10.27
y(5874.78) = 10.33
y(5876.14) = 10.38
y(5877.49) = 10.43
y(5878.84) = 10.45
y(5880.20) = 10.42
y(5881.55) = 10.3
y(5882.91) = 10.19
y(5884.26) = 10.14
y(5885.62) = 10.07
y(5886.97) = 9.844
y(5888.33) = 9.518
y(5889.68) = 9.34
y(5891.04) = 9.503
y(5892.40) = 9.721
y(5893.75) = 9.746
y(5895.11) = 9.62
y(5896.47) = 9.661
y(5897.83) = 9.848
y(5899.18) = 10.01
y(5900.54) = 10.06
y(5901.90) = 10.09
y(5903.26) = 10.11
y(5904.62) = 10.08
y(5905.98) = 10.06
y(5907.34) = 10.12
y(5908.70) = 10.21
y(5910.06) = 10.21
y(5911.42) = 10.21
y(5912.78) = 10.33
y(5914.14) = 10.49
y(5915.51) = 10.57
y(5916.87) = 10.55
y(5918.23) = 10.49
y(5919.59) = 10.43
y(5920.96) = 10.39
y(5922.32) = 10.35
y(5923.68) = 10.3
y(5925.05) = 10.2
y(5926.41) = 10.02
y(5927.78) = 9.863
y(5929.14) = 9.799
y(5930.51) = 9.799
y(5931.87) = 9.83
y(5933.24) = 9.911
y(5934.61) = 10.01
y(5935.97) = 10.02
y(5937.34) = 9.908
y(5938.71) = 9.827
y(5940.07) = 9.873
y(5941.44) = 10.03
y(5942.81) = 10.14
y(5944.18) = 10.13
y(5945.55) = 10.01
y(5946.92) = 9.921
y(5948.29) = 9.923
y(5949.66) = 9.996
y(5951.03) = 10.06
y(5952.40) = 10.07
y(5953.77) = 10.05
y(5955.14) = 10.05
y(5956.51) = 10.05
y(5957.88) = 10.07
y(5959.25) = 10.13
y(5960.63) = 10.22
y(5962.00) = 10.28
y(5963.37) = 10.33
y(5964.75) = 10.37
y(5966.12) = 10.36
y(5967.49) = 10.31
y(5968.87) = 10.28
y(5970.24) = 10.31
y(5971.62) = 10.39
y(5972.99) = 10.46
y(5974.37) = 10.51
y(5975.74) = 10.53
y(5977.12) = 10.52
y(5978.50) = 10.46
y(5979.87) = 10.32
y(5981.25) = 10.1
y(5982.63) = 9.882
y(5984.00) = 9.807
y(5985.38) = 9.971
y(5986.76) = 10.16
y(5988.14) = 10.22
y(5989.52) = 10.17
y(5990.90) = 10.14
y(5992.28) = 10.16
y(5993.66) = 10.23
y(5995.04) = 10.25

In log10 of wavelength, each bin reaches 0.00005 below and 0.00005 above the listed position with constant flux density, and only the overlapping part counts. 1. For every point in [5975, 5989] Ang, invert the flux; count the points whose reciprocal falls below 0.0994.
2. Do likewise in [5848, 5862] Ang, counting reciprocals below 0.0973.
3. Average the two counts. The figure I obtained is 6.0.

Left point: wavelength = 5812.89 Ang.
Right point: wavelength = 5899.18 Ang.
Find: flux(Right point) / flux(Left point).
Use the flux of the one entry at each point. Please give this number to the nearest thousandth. 0.985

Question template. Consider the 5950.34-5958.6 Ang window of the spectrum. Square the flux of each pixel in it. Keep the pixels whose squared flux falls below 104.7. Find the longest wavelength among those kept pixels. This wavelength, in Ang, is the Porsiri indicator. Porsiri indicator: 5957.88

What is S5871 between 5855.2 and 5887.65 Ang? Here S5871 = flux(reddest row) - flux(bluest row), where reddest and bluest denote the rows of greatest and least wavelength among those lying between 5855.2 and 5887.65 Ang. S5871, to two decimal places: -0.37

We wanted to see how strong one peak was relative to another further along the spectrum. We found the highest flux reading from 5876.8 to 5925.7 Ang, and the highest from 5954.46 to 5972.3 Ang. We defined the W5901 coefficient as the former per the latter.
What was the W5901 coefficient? 1.02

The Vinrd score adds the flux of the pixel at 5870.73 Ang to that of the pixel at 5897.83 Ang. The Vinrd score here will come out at 20.0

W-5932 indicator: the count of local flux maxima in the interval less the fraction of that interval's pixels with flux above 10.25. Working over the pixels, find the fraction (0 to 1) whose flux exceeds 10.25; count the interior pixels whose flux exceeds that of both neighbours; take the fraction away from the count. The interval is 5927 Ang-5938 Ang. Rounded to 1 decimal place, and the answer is 1.0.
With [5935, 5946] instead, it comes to 1.0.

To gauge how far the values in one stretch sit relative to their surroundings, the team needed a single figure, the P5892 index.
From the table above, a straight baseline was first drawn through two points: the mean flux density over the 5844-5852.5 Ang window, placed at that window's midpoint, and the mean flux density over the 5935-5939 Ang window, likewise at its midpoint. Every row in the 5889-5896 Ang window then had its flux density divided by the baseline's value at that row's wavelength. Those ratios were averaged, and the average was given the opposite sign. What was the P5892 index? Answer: -0.94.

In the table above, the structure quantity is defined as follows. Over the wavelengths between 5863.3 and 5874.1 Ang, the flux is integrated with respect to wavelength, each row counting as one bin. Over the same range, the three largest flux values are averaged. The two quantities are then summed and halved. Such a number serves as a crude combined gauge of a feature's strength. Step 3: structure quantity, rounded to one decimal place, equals 59.9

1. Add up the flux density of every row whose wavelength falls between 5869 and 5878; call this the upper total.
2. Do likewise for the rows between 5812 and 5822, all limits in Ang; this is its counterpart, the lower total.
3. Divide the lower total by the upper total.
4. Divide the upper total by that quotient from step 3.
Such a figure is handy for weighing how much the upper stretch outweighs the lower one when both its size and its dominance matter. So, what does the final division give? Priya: 72.5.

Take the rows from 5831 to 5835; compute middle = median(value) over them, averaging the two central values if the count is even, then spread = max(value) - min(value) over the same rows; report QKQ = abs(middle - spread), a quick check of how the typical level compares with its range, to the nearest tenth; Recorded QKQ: 9.8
